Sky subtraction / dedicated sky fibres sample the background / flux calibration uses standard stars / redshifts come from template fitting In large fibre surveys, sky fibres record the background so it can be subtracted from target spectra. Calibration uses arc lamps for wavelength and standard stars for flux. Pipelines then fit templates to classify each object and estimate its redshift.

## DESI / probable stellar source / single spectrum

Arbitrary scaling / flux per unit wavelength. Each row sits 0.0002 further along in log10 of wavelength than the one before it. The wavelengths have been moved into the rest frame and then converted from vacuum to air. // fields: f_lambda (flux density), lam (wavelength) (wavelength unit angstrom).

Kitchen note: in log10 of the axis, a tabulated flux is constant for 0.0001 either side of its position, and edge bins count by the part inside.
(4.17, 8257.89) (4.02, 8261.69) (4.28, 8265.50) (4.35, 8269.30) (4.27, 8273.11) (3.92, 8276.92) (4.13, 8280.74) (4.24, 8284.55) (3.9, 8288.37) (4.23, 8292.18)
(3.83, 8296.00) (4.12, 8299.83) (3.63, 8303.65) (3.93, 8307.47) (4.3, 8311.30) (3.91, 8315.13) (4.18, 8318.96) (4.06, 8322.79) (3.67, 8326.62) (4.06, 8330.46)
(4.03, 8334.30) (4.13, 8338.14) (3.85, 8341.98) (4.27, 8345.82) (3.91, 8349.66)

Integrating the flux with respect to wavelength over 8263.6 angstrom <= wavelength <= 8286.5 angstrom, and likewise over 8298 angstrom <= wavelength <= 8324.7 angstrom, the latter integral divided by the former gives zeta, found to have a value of 1.1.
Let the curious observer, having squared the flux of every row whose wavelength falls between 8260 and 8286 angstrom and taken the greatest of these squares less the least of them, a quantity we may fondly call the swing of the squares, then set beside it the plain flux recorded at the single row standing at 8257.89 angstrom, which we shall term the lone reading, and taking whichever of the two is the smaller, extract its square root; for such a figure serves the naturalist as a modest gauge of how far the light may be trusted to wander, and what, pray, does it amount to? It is 1.89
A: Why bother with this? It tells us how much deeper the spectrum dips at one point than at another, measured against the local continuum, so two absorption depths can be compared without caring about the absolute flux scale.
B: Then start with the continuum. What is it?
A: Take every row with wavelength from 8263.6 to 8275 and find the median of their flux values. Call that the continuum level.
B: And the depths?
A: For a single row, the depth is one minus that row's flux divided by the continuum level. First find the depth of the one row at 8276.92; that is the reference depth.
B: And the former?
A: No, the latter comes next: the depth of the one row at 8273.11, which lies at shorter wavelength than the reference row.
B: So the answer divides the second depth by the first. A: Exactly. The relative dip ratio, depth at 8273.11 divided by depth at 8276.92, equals 0.028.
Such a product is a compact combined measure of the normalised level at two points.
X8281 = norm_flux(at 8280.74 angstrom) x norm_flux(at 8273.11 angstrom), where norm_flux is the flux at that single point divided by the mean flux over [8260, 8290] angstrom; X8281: 1.03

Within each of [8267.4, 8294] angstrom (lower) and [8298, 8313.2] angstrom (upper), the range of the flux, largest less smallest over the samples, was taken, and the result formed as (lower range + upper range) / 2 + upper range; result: 1.23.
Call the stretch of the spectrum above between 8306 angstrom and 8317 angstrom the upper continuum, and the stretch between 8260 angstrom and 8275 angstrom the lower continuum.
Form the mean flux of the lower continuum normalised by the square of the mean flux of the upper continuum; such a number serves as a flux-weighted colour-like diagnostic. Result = 0.258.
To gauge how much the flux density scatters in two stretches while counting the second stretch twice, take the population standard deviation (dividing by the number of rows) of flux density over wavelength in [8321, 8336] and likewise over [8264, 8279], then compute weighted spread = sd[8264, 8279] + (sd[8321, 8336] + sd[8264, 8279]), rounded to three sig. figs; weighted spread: 0.500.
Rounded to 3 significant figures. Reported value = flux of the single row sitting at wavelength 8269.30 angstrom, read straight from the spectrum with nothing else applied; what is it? 4.35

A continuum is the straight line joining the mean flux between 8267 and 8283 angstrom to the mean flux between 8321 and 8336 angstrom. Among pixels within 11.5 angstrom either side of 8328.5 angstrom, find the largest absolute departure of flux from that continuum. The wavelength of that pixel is 8326.62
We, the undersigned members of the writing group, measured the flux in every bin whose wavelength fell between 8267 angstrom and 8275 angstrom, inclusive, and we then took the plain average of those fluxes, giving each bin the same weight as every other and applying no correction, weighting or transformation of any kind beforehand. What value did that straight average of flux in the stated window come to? 4.31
